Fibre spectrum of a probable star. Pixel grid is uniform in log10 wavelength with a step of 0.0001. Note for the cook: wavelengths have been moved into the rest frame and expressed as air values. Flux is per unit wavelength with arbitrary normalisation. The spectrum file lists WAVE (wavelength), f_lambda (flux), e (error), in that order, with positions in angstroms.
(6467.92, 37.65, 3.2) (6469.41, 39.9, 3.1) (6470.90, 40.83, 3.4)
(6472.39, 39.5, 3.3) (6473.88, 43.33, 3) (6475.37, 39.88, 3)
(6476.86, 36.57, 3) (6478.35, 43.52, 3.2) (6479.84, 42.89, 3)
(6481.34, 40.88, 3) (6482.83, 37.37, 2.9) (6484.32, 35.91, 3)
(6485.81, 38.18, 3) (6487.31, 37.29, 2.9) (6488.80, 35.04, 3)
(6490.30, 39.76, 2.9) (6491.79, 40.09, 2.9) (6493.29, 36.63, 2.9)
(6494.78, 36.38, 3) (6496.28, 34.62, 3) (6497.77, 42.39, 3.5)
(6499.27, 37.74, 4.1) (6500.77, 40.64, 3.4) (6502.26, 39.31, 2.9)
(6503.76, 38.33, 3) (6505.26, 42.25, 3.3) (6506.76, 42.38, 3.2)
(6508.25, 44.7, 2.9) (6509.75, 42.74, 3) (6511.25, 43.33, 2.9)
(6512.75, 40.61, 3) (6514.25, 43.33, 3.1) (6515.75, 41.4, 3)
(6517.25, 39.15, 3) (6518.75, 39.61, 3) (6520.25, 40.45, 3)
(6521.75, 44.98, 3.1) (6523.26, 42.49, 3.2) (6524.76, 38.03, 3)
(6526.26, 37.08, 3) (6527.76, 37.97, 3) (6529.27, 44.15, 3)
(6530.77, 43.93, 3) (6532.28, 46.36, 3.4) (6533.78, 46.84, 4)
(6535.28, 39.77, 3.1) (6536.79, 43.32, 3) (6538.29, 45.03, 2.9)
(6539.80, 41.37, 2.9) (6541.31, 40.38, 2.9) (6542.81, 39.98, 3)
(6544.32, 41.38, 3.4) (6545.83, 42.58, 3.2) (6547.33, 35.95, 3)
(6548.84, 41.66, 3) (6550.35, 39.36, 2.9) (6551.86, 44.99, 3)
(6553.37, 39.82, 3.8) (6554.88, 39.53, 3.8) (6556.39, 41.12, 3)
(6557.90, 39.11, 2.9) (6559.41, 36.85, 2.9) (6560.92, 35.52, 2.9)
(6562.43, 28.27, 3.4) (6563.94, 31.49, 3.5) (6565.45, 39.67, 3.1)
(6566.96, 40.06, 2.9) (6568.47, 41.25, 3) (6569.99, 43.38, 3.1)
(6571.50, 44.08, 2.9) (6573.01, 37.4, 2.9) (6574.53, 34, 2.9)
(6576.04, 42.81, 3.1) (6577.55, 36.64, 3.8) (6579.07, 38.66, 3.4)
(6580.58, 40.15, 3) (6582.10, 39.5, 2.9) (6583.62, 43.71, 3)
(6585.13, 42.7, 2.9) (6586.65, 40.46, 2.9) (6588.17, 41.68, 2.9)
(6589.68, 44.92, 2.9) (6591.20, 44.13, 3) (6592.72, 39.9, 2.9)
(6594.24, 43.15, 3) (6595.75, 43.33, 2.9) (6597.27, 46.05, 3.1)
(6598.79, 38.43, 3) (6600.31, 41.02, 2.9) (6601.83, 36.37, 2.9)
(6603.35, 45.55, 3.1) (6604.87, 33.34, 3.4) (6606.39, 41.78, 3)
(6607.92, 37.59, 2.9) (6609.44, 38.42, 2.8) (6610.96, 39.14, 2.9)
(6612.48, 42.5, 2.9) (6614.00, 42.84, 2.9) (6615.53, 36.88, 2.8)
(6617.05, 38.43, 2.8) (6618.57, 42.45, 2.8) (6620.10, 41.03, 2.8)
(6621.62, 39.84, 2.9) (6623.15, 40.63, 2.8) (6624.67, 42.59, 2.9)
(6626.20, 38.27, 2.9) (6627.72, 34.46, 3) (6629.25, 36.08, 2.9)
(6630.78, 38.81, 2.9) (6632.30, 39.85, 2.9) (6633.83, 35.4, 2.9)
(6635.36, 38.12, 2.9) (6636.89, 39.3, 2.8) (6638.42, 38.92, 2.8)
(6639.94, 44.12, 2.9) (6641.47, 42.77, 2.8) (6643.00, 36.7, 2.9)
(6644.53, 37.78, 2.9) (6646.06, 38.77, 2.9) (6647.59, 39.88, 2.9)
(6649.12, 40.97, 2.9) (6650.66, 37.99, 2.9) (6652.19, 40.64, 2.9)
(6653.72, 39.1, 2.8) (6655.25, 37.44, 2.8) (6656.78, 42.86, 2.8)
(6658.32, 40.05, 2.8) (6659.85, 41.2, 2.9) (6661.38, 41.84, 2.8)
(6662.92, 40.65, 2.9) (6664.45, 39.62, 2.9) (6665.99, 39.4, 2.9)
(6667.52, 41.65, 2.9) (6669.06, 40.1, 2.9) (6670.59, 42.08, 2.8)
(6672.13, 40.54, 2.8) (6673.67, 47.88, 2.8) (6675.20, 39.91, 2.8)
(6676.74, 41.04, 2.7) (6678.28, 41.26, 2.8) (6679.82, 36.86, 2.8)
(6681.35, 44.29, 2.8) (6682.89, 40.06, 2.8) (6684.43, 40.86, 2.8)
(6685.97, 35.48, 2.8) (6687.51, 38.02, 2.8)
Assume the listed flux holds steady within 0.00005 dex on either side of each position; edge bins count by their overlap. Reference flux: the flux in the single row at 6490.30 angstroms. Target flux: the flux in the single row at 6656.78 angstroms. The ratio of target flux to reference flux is 1.08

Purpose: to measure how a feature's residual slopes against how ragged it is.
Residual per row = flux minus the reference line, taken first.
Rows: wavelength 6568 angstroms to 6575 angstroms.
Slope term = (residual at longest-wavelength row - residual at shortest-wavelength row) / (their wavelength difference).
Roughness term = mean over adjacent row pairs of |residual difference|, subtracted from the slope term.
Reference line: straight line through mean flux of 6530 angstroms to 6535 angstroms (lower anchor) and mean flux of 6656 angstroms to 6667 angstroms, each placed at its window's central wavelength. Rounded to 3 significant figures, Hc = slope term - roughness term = -4.39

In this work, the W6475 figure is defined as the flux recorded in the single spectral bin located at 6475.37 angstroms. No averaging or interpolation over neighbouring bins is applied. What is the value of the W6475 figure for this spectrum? 39.88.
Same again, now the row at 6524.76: 38.03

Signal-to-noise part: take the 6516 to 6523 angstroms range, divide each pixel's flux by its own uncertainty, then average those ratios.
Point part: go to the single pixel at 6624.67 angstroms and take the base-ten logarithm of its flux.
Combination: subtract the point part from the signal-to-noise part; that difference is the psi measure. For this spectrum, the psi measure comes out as 11.9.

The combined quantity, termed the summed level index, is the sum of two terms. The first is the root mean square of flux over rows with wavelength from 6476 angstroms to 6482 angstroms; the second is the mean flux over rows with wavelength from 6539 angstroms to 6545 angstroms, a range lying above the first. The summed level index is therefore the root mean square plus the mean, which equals 81.8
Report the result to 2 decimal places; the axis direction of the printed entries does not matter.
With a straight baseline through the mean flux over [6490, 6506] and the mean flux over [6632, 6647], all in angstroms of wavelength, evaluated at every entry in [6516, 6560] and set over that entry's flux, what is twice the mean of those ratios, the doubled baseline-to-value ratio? 1.90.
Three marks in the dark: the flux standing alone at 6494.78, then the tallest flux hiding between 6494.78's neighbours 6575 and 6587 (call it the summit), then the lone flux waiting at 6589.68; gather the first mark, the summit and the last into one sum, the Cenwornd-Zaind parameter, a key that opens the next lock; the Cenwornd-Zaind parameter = 125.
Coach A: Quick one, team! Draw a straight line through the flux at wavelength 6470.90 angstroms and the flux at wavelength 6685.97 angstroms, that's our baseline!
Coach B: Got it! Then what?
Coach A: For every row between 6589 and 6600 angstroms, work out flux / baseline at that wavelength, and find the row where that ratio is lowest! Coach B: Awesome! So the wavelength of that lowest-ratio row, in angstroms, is 6598.79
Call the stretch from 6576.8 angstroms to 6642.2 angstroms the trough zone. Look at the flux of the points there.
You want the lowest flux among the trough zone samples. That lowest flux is 33.34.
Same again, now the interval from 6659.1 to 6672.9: 39.4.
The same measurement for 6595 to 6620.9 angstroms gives 33.34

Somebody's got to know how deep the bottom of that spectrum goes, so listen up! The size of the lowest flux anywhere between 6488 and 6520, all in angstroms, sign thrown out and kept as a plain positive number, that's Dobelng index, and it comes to 34.6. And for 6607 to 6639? 34.5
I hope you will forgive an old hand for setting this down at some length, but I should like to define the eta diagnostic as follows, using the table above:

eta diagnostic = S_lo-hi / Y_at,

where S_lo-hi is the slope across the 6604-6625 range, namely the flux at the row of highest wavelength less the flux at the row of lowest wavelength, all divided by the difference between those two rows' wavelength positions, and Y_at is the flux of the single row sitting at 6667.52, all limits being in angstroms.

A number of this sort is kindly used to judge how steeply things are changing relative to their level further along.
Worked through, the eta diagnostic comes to 0.011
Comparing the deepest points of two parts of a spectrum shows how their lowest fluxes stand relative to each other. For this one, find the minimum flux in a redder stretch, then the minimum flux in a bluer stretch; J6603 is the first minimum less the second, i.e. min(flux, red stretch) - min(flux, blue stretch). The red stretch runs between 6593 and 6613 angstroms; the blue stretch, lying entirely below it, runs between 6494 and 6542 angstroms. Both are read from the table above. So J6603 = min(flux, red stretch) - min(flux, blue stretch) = -1.3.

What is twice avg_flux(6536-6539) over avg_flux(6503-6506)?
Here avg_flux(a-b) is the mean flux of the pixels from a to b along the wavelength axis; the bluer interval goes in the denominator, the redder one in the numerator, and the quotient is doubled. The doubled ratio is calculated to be 2.19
